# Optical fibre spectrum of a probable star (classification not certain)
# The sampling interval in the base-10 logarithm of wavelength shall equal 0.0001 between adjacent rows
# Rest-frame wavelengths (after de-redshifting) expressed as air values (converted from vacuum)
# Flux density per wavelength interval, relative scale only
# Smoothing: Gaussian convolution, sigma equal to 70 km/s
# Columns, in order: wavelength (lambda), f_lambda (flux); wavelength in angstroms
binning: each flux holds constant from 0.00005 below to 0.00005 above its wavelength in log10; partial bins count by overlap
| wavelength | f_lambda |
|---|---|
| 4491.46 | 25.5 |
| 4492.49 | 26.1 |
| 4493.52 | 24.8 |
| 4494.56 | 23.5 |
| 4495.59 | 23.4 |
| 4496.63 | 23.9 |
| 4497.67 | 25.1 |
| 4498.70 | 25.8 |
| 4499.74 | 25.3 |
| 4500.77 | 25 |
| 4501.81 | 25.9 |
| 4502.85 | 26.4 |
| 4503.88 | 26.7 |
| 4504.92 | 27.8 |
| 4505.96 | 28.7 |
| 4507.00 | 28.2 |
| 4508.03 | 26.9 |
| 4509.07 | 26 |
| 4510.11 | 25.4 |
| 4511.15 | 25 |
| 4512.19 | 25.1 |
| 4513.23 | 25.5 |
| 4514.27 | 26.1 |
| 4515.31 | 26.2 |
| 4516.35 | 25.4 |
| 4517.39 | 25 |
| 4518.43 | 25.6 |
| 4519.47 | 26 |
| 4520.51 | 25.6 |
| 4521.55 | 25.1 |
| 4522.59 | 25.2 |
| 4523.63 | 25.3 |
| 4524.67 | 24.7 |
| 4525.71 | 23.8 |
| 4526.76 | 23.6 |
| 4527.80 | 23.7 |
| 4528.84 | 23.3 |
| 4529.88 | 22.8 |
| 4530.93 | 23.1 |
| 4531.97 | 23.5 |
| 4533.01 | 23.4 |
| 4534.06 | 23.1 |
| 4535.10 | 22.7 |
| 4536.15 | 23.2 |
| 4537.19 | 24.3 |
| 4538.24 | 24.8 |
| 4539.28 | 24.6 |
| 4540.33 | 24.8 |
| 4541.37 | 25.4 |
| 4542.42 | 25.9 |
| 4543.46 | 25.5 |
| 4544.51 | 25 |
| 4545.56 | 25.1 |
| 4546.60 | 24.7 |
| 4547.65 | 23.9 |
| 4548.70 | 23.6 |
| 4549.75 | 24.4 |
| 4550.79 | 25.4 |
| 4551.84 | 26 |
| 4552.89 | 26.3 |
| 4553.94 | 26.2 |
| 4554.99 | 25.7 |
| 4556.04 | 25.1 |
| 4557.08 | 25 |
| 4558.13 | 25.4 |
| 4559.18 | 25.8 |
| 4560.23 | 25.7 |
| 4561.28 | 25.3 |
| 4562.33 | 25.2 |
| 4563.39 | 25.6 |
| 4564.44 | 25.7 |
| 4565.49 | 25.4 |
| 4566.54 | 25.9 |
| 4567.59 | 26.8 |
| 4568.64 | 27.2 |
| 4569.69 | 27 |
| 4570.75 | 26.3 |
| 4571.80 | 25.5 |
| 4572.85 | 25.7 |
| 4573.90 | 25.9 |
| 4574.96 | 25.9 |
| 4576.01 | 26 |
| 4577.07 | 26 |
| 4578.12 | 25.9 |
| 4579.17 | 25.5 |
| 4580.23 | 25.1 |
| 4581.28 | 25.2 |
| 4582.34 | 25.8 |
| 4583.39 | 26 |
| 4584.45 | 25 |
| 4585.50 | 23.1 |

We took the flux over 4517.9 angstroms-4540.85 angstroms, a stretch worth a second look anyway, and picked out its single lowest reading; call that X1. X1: 22.7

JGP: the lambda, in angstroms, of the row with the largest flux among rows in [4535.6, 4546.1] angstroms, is 4542.42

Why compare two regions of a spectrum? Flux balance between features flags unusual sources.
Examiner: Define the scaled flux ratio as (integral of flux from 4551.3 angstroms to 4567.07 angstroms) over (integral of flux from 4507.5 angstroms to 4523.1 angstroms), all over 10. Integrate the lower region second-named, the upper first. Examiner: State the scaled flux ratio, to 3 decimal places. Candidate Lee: 0.101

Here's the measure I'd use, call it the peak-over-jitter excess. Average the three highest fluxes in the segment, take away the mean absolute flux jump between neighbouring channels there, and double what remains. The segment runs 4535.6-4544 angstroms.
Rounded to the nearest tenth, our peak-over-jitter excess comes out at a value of 50.2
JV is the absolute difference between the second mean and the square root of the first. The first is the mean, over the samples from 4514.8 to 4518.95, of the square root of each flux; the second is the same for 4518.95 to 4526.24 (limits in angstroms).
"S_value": 2.76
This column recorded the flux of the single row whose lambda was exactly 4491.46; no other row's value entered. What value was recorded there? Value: 25.5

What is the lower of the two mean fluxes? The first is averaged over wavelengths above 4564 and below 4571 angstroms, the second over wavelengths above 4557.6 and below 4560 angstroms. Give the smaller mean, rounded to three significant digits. 25.6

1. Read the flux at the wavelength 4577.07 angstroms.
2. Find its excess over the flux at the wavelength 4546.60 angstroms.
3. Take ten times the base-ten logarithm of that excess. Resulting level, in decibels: 1.1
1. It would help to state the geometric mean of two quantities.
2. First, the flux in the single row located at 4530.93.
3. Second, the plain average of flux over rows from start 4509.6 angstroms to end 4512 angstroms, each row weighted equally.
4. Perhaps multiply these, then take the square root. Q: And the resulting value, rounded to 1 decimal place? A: 24.1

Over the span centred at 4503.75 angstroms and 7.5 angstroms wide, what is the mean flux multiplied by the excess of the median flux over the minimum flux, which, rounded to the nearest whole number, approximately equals 46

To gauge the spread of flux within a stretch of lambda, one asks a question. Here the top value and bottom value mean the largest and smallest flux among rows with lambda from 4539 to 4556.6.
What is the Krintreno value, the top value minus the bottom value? 2.7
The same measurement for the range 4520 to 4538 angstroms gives 2.9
